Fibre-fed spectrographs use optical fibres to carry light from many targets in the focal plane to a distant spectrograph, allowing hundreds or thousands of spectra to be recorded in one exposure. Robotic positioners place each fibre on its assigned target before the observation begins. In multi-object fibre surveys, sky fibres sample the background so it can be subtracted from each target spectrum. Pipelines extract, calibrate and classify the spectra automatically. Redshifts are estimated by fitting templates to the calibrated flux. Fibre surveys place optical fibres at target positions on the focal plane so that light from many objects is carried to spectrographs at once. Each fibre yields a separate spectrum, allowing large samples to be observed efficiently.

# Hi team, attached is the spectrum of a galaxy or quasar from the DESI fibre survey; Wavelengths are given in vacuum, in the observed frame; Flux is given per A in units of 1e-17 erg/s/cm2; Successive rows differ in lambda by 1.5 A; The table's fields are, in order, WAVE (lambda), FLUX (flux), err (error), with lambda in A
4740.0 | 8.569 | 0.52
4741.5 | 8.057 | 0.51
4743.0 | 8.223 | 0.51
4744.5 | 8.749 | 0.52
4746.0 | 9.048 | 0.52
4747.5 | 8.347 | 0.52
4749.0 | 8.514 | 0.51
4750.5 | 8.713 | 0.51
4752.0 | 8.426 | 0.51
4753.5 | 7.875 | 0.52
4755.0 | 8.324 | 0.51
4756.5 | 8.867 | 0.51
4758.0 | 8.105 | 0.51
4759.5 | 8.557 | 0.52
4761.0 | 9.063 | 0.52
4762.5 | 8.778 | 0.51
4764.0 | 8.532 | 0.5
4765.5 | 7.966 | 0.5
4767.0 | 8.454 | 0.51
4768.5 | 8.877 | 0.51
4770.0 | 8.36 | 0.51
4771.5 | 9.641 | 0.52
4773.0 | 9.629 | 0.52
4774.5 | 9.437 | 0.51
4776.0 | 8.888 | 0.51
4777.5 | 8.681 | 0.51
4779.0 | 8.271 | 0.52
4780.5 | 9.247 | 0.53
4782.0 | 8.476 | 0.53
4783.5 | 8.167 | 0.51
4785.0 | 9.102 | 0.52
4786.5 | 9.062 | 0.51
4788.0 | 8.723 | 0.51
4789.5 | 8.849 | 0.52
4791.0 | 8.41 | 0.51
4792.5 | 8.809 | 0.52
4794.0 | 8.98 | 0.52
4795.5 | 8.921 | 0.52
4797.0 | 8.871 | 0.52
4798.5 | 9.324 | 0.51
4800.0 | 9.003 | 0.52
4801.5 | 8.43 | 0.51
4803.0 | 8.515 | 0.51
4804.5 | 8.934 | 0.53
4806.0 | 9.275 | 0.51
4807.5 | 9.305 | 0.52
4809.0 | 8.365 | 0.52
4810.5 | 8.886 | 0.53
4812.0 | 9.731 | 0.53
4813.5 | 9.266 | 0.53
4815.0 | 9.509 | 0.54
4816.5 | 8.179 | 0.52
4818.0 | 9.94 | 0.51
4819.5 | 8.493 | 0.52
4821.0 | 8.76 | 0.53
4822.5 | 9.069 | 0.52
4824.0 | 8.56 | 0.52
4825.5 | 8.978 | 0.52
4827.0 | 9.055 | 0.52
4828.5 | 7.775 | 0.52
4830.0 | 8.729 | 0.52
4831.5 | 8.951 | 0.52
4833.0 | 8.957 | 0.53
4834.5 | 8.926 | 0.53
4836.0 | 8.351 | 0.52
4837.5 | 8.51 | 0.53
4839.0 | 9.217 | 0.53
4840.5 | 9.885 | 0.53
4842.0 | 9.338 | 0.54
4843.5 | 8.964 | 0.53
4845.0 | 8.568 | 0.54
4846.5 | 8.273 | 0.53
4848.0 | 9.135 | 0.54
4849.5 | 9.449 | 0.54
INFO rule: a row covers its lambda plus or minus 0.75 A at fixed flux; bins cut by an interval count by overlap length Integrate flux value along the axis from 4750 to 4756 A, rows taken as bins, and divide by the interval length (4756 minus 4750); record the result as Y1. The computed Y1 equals 8.34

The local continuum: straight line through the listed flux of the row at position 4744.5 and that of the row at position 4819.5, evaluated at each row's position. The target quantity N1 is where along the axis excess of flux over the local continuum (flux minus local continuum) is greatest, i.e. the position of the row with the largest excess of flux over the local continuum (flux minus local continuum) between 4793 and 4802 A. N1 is 4798.5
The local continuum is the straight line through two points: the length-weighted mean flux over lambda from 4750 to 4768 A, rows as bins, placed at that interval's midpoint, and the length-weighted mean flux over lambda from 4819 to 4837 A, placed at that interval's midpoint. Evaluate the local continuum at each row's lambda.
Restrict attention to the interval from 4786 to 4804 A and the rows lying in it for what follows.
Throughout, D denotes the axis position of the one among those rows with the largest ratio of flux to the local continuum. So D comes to 4798.5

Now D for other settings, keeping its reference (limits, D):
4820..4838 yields 4822.5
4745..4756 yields 4746.0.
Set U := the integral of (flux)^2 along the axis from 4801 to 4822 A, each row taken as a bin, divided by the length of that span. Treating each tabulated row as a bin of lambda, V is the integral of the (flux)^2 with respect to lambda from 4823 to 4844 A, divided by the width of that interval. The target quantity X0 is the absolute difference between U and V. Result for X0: 2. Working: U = 80.9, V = 78.9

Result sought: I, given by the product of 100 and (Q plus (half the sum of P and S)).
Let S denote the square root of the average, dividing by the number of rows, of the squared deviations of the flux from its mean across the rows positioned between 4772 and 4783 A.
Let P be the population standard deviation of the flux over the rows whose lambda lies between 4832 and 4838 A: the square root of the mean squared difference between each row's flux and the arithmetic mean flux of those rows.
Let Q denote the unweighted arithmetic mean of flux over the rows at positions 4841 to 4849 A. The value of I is 922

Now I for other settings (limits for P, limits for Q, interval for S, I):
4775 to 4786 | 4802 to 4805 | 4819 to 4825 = 903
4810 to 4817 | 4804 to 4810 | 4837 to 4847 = 950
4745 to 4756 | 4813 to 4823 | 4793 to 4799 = 929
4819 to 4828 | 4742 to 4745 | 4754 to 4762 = 878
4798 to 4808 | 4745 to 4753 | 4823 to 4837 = 898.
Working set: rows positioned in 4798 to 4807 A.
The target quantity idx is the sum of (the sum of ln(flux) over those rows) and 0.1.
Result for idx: 13.2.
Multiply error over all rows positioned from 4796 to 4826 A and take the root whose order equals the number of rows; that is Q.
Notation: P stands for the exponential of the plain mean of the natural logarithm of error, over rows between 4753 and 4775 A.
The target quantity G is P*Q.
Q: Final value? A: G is 0.267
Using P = 0.512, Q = 0.521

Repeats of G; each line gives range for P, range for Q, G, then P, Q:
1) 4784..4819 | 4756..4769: 0.265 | 0.519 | 0.510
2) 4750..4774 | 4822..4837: 0.267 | 0.512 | 0.522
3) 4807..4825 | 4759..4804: 0.270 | 0.524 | 0.515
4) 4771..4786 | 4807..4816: 0.274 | 0.518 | 0.528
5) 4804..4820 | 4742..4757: 0.269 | 0.524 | 0.514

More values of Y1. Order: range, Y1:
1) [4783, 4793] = 8.74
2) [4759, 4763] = 8.82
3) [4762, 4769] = 8.50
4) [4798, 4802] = 8.92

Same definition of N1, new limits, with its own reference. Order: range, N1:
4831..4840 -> 4839.0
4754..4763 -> 4761.0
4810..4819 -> 4818.0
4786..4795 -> 4786.5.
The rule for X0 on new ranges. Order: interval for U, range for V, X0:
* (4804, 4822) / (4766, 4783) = 3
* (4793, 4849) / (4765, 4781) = 1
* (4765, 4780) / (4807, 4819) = 5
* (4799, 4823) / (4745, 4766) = 8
